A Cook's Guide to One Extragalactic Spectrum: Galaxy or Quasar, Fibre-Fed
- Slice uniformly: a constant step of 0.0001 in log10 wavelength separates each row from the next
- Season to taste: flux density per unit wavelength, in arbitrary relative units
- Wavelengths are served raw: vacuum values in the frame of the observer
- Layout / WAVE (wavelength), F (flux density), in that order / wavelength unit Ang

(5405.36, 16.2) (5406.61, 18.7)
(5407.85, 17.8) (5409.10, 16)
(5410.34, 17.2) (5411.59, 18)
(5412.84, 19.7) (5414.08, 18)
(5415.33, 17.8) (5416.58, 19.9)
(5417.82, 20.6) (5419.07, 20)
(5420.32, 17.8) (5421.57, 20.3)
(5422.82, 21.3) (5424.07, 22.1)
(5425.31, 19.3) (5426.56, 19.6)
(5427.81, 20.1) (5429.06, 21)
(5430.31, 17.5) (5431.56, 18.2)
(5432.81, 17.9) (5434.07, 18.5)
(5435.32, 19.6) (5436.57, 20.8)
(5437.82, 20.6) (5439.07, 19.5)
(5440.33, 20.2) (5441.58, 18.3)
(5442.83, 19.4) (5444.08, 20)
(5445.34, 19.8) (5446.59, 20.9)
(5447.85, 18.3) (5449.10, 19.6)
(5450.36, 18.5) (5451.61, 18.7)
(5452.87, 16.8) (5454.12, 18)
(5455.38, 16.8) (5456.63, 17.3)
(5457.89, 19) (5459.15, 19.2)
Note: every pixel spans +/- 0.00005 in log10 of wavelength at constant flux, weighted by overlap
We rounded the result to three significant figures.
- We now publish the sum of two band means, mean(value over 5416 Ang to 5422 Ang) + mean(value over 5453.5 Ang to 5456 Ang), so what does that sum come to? 37.1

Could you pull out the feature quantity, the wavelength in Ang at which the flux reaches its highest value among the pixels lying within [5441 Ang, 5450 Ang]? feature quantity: 5446.59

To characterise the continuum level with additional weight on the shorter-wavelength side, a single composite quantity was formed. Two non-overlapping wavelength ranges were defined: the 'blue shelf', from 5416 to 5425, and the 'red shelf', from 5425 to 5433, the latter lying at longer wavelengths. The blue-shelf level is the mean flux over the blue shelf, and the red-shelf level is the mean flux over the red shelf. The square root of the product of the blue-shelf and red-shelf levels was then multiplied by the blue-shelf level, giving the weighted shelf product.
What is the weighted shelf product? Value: 399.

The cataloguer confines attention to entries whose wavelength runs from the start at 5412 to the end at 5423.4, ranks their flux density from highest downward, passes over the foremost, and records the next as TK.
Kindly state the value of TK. 20.6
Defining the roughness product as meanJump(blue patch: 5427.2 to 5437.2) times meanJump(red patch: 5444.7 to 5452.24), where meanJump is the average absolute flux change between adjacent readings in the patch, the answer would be 1.49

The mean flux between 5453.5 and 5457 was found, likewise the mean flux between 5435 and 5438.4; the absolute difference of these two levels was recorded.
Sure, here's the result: 3.0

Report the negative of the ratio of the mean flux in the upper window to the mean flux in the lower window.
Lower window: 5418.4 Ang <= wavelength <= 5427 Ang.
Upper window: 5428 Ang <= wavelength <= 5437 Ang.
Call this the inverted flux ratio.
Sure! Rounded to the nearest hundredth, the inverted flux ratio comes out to -0.95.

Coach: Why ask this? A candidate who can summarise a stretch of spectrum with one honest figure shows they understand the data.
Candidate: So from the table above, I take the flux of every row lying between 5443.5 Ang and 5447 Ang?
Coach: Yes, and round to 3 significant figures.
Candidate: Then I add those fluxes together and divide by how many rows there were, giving 20.2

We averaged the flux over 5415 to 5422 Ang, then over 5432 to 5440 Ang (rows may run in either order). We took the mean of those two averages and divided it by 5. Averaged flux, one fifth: 3.89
